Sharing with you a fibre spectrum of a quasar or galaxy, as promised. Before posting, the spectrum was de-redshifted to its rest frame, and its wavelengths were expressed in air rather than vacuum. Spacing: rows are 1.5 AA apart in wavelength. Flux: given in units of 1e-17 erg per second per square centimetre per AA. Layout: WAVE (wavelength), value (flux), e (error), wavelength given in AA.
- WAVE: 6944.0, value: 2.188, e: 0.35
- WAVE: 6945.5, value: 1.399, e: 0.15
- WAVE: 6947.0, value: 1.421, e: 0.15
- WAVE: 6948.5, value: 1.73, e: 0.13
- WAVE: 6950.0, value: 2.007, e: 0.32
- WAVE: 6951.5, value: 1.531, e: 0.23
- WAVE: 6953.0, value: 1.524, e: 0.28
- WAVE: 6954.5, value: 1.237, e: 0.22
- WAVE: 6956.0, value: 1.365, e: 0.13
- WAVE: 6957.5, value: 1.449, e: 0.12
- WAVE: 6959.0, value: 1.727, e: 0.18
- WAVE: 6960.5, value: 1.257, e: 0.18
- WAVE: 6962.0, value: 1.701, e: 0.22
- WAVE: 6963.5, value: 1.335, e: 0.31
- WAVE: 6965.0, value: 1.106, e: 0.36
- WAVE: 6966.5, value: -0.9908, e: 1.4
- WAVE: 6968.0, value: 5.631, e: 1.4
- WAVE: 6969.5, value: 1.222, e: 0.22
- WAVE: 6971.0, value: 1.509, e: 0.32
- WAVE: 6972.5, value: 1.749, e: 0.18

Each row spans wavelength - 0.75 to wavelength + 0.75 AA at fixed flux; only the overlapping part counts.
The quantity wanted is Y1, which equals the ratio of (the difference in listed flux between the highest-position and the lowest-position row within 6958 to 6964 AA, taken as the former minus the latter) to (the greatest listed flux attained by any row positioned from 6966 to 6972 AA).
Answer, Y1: -0.1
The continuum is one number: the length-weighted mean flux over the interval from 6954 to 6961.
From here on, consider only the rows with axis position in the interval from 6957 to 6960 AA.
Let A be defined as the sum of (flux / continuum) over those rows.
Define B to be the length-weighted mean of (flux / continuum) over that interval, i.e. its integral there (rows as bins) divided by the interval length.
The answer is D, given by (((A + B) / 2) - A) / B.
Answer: -0.5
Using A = 2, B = 1.11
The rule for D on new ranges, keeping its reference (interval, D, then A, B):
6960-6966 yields -1.6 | 4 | 0.89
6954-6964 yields -3.0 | 7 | 1.02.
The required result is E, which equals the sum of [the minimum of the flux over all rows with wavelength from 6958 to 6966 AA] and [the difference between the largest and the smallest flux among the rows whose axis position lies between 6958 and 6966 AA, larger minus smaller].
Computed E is 1.73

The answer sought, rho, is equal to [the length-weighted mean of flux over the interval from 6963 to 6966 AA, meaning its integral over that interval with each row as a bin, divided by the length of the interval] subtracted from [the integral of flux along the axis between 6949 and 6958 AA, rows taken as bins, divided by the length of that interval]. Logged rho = 0.5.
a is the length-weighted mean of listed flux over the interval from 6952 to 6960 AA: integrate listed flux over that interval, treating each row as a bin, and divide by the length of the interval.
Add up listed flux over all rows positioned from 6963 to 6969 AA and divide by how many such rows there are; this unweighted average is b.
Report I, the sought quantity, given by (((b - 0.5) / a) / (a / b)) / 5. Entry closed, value 0.21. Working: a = 1.5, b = 1.8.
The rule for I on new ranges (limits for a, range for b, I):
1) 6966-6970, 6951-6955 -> 0.06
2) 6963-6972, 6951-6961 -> 0.10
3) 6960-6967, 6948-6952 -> 0.50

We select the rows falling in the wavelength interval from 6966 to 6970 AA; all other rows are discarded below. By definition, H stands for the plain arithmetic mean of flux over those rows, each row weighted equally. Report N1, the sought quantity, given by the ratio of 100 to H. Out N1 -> 51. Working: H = 2.0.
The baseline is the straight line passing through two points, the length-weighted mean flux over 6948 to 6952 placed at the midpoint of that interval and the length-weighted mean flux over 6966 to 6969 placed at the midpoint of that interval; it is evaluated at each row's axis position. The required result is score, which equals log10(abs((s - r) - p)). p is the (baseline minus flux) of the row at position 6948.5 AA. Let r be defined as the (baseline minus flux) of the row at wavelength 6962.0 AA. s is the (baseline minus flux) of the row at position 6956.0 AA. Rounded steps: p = 0.0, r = 0.6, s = 0.7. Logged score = -1.0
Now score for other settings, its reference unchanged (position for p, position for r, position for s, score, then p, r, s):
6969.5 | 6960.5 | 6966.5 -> 0.1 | 1.4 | 1.0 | 3.5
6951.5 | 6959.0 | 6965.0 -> -0.2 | 0.3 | 0.4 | 1.3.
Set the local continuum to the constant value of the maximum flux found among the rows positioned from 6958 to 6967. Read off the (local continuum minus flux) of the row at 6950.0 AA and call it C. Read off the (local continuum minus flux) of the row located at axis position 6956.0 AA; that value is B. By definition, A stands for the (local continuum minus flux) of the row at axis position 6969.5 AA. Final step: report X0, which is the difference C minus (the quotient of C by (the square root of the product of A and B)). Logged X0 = 0.4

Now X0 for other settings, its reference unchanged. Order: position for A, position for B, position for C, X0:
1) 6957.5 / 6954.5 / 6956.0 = -0.6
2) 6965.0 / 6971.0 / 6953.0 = -0.3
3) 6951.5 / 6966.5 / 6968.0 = 1.4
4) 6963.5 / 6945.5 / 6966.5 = -4.9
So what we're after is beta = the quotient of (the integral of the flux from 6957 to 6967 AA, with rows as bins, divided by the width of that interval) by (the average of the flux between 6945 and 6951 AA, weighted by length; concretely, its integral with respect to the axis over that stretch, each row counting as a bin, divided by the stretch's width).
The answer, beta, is 0.68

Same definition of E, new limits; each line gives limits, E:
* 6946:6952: 2.01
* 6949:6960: 2.01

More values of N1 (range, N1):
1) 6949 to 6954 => 59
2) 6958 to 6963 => 64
